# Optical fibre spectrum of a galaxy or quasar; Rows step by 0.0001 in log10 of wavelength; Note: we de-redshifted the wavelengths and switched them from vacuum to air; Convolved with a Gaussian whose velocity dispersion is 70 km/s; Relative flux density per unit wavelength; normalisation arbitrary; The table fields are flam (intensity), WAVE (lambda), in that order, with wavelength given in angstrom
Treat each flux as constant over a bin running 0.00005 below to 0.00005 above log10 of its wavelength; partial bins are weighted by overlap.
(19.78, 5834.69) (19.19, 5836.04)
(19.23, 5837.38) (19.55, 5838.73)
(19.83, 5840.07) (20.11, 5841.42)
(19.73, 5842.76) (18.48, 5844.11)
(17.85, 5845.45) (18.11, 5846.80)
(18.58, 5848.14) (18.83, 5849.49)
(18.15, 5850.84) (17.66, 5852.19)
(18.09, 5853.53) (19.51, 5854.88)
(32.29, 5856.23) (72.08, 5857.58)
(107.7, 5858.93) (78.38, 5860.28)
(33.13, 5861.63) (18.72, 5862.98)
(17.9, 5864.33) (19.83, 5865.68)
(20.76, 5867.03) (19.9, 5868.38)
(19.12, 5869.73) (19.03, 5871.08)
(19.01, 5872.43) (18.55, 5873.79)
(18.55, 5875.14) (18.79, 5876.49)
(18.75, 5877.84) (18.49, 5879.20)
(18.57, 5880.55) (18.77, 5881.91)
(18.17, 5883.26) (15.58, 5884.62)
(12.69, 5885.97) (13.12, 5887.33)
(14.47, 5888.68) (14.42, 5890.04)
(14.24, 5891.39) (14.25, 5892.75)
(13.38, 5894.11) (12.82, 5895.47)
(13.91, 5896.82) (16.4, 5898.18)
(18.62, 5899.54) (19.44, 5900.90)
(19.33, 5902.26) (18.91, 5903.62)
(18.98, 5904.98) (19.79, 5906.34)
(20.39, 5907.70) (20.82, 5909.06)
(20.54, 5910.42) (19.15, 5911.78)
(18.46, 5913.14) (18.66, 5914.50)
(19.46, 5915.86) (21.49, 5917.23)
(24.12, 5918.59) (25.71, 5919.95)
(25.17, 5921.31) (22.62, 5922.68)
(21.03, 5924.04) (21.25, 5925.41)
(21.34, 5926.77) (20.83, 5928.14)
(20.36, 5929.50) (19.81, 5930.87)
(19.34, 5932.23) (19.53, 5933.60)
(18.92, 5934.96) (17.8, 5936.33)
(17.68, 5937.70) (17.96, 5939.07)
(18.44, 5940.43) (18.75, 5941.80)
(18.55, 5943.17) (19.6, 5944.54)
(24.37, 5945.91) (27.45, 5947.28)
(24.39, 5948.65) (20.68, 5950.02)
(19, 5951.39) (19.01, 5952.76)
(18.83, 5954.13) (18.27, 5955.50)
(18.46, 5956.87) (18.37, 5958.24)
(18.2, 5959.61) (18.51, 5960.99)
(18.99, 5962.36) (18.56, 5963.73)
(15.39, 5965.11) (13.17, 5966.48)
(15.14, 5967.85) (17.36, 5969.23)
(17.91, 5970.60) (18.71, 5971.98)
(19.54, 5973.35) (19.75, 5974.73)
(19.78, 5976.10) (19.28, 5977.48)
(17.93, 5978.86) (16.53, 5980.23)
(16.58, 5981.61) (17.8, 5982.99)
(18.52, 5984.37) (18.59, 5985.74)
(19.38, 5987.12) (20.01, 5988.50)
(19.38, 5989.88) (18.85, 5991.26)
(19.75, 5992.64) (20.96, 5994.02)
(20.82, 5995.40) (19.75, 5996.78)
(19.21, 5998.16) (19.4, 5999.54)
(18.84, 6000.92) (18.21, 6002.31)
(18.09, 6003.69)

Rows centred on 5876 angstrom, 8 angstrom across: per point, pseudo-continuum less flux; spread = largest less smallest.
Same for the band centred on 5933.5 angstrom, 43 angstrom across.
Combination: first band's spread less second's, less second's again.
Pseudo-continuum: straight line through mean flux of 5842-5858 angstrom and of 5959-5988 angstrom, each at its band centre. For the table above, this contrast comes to -21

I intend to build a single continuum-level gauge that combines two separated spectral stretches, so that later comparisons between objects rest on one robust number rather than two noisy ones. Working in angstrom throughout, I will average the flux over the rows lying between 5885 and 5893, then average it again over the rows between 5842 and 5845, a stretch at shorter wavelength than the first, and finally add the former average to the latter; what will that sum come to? 33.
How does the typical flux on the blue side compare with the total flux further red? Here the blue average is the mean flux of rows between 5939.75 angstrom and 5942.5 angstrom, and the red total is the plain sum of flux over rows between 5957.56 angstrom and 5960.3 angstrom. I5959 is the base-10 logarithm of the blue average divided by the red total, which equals -0.294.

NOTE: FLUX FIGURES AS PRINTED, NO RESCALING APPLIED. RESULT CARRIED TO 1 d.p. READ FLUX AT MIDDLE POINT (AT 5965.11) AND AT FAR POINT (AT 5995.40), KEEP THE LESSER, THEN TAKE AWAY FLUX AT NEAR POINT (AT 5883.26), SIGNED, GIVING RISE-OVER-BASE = -2.8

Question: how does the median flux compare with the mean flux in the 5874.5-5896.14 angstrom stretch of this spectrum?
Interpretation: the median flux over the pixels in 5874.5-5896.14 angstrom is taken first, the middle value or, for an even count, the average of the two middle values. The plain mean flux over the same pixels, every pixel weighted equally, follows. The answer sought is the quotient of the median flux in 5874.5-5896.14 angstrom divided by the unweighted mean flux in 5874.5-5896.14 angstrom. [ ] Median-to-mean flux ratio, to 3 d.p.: 0.943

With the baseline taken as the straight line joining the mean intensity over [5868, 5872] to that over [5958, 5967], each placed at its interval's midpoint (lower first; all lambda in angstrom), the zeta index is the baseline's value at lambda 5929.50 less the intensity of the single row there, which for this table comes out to -2.3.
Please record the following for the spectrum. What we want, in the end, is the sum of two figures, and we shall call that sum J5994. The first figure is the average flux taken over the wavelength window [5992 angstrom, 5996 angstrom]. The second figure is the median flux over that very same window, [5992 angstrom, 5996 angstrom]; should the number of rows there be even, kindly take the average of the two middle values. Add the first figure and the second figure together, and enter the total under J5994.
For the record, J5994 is 41.3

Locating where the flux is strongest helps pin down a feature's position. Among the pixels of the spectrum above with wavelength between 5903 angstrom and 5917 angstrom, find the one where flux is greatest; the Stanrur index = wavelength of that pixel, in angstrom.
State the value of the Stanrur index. 5909.06 angstrom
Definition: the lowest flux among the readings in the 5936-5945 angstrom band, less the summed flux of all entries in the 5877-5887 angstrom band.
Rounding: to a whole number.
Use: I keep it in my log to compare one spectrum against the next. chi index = -103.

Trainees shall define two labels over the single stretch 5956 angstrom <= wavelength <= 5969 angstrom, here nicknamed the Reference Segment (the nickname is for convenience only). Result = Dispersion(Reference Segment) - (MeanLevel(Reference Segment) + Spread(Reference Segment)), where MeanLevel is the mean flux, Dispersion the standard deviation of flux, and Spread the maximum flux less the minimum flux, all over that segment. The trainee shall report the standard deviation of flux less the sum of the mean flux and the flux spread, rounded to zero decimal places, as -21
